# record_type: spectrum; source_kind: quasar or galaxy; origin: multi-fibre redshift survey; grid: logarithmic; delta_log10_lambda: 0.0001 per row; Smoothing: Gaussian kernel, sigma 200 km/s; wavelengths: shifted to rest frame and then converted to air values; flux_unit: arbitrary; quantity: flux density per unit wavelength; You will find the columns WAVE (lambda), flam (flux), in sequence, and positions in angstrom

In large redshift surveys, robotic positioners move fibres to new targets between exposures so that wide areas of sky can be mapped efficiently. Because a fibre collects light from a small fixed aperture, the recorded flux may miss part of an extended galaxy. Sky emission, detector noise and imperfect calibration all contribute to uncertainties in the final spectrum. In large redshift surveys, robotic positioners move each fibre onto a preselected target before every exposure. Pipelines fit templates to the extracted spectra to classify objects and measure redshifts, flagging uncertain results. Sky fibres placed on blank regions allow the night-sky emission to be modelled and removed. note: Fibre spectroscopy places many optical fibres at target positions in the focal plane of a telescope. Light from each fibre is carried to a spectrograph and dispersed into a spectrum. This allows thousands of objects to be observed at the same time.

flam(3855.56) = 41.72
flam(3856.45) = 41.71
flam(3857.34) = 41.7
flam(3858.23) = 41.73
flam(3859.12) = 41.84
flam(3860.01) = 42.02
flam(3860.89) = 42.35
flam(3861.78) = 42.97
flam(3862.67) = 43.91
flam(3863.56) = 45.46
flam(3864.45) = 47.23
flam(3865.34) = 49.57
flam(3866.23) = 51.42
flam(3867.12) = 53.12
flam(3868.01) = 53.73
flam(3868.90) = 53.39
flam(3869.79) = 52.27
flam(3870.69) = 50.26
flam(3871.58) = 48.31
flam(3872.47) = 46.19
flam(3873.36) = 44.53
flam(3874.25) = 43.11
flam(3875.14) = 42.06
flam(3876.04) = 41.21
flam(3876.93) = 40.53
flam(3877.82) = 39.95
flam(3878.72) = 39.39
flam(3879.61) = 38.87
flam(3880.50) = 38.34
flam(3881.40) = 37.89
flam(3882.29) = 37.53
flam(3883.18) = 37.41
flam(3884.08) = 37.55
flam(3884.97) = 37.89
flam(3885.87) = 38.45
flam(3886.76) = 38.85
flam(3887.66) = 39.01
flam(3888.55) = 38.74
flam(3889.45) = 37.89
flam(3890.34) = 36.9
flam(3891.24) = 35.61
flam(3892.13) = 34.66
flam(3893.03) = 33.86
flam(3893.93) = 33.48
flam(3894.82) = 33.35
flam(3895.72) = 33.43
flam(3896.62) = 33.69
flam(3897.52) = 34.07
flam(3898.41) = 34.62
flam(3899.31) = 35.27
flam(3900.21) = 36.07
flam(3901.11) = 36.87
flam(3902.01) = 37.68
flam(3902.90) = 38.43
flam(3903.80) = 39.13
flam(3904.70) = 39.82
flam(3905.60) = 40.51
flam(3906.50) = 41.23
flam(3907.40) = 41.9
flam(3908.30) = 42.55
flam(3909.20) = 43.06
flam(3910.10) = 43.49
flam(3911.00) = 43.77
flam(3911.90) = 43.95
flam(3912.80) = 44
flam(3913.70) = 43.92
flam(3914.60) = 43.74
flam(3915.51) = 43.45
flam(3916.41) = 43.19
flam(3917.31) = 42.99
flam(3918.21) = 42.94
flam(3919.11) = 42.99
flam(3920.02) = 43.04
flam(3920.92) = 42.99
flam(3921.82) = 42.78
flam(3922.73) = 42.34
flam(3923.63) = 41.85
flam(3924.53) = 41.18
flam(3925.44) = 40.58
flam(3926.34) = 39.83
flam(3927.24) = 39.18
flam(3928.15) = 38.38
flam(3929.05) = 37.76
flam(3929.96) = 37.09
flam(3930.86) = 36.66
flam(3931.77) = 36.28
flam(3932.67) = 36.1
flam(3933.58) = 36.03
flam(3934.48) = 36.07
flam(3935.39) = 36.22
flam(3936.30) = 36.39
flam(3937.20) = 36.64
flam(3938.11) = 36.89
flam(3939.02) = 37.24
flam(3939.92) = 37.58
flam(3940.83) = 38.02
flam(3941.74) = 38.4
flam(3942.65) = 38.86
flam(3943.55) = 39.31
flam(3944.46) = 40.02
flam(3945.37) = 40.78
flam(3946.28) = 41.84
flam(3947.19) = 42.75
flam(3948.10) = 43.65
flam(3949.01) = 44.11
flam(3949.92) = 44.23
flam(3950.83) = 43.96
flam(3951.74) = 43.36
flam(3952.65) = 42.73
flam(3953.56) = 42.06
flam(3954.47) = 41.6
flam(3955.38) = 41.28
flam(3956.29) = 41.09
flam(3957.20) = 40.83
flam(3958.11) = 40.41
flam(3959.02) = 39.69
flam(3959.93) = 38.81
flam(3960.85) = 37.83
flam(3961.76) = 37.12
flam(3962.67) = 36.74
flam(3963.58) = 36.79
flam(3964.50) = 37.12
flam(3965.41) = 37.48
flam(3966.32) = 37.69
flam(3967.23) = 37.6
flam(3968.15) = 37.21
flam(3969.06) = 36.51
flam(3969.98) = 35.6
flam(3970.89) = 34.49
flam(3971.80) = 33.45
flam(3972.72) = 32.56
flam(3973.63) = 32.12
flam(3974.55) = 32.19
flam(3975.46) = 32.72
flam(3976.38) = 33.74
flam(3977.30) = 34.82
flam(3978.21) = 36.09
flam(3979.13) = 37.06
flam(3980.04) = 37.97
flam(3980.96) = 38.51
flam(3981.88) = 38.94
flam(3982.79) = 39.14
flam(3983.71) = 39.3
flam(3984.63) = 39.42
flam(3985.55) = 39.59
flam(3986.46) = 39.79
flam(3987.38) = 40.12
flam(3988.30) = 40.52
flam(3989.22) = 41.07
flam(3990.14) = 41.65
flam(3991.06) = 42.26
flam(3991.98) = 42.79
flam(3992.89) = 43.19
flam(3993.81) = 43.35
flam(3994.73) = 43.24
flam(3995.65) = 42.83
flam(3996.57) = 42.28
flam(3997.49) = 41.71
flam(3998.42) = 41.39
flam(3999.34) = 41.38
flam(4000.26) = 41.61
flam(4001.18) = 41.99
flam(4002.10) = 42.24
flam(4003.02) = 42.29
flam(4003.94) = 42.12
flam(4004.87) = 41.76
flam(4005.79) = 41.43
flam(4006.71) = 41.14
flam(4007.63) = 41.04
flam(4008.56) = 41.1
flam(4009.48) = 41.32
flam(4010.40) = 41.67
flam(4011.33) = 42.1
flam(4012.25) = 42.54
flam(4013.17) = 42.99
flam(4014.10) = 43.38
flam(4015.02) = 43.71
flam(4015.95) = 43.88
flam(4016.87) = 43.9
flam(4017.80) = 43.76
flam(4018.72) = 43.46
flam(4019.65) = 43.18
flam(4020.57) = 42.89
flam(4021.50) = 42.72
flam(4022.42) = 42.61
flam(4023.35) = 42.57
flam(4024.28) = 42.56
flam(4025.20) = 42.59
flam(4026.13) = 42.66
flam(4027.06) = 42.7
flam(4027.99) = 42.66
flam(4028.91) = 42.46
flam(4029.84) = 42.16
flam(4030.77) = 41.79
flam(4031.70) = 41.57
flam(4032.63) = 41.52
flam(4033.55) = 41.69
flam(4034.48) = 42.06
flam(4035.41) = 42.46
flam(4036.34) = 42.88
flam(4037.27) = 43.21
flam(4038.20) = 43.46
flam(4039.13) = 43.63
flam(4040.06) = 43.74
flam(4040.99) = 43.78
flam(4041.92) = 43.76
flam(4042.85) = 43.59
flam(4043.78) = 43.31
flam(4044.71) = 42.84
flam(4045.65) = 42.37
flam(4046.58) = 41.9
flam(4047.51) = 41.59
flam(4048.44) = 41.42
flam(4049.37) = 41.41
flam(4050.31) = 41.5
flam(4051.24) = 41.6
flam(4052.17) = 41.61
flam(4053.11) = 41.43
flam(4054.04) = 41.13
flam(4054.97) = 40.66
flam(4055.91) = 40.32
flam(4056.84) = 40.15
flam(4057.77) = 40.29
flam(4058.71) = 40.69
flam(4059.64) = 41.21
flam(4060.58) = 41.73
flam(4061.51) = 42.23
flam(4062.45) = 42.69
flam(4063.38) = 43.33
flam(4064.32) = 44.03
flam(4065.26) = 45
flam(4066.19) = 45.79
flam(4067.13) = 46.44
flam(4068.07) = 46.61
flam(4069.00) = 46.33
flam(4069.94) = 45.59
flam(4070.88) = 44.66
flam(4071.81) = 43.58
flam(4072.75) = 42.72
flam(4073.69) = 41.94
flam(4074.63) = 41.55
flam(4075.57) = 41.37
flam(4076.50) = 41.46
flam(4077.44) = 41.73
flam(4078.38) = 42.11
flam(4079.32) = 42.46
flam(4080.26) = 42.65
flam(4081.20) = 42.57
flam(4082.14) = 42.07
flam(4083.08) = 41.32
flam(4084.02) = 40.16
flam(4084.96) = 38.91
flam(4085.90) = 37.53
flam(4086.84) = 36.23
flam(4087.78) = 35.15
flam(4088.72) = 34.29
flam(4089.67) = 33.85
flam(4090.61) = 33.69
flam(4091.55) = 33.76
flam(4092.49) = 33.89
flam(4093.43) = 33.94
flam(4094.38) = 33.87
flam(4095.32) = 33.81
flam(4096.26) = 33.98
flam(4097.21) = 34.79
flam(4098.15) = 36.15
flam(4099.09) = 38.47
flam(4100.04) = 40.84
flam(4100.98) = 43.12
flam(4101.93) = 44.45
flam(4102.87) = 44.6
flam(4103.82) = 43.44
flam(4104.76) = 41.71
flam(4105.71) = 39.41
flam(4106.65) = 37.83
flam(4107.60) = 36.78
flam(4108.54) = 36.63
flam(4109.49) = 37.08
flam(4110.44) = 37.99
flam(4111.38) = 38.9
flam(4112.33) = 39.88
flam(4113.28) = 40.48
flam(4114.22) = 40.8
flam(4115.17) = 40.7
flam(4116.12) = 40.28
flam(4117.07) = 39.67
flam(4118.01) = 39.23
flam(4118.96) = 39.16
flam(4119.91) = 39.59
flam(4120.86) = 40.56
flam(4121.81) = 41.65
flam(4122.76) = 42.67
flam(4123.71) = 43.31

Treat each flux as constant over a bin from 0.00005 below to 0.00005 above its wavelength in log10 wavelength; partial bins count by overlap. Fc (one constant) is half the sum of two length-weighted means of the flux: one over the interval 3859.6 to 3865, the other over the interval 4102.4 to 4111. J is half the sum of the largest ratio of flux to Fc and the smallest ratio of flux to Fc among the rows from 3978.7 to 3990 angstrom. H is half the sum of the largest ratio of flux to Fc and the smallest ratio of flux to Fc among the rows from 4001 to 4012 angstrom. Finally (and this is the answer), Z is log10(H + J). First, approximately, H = 1.00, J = 0.93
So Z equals 0.29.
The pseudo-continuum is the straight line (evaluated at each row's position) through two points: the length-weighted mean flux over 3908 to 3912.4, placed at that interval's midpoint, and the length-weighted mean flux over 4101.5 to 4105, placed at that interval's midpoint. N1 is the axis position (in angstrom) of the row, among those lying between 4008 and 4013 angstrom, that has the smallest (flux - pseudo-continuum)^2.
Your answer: 4012.25 angstrom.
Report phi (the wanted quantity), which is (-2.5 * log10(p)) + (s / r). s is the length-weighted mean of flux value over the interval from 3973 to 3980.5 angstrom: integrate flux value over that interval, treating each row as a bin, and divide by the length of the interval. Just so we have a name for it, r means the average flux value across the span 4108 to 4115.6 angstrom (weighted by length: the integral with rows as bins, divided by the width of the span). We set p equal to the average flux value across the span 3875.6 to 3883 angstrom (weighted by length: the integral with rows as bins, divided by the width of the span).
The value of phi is -3.10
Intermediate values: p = 39.2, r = 39.0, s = 34.6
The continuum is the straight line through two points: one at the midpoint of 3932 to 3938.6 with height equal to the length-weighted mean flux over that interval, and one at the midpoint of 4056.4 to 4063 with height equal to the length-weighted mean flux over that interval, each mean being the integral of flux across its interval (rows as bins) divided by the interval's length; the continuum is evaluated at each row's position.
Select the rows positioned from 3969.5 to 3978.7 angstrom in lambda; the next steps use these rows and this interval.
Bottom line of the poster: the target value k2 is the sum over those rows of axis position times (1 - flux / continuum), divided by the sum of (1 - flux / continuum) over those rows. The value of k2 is 3974.1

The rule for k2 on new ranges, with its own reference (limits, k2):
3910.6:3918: 3914.1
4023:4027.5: 4025.2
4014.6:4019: 4016.8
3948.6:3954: 3951.1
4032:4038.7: 4036.0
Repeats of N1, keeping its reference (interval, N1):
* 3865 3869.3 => 3865.34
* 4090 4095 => 4093.43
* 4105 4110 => 4105.71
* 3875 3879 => 3875.14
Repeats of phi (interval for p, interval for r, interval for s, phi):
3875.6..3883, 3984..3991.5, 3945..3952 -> -2.92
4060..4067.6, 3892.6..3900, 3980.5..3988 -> -2.95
